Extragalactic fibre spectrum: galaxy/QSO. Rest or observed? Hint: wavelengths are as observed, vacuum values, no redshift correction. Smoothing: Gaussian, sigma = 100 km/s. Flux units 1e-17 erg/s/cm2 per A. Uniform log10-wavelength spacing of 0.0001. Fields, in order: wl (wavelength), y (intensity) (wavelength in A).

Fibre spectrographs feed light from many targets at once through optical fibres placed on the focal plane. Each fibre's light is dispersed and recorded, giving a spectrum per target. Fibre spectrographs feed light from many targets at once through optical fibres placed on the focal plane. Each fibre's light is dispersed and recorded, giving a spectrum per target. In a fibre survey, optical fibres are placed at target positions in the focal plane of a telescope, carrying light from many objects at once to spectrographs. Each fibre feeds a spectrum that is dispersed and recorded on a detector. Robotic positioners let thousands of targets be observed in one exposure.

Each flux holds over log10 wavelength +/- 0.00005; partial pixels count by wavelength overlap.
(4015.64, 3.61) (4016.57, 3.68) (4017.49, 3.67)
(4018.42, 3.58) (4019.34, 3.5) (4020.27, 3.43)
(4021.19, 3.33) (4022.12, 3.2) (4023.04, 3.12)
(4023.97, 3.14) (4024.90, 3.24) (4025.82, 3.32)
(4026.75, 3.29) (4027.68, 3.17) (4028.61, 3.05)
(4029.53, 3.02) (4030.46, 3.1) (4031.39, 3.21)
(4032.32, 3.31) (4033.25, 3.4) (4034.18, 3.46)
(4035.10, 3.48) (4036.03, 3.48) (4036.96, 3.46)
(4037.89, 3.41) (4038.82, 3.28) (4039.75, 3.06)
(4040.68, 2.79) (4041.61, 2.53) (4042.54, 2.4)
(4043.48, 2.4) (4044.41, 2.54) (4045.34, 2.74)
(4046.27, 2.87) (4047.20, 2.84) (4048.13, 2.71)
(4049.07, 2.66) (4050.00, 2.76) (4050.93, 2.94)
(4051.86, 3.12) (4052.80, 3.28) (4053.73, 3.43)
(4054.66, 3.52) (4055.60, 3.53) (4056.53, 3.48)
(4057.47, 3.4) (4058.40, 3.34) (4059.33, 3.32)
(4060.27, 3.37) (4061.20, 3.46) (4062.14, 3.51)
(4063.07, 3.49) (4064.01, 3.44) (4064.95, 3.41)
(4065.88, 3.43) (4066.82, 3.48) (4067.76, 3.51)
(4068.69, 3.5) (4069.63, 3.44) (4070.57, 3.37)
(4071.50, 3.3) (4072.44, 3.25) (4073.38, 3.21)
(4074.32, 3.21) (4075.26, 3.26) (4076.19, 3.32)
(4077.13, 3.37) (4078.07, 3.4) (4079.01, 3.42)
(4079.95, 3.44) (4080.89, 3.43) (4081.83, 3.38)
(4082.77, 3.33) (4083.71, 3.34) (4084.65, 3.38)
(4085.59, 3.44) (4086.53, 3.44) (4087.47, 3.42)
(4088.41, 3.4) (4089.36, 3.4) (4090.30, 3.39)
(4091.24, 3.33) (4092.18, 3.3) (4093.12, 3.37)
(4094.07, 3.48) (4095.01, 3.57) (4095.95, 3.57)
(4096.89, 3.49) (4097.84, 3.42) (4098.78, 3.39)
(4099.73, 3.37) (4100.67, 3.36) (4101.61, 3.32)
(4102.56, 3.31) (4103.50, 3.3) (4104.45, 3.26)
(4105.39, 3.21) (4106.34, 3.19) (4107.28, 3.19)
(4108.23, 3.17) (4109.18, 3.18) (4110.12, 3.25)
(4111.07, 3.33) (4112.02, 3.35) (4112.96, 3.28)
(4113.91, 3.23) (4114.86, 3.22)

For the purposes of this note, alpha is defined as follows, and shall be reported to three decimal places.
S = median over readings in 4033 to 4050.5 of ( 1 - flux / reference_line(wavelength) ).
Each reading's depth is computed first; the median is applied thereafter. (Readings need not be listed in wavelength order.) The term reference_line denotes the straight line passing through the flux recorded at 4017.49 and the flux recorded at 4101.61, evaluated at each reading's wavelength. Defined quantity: 0.199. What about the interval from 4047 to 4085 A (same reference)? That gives 0.018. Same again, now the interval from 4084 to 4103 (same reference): -0.012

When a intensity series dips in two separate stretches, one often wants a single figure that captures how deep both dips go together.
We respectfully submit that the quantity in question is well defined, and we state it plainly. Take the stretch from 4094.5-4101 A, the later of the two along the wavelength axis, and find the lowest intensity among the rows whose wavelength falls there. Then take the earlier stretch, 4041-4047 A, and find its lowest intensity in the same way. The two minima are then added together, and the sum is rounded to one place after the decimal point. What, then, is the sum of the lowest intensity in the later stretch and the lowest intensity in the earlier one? 5.8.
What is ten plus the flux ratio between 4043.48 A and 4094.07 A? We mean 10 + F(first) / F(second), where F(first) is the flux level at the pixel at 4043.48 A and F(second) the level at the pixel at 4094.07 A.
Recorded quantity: 10.7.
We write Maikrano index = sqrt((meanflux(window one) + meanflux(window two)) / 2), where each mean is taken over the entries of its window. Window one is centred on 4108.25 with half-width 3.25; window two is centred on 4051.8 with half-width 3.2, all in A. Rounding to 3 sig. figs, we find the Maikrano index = 1.78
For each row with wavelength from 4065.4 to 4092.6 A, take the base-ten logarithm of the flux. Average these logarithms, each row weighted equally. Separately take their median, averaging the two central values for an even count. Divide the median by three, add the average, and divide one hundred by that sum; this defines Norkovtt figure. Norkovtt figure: 142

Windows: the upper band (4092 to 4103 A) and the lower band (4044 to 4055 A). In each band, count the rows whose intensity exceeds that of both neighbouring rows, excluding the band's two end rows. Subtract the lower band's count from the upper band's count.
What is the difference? -1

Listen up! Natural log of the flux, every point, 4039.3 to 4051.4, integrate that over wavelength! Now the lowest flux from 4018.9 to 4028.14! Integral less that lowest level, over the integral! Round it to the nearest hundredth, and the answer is 0.74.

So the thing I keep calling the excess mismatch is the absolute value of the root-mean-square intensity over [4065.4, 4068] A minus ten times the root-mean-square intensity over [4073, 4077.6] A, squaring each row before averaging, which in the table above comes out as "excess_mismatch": 29.3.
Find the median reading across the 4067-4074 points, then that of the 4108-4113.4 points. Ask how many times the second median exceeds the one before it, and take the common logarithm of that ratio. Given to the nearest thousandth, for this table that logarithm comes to -0.014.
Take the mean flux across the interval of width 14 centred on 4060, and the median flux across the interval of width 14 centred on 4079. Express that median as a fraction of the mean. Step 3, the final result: 0.98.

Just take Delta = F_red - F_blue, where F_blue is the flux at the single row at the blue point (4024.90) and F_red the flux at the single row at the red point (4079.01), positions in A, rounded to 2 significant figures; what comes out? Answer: 0.18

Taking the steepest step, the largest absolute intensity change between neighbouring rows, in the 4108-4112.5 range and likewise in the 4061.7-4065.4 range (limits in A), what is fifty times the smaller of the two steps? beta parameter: 2.5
